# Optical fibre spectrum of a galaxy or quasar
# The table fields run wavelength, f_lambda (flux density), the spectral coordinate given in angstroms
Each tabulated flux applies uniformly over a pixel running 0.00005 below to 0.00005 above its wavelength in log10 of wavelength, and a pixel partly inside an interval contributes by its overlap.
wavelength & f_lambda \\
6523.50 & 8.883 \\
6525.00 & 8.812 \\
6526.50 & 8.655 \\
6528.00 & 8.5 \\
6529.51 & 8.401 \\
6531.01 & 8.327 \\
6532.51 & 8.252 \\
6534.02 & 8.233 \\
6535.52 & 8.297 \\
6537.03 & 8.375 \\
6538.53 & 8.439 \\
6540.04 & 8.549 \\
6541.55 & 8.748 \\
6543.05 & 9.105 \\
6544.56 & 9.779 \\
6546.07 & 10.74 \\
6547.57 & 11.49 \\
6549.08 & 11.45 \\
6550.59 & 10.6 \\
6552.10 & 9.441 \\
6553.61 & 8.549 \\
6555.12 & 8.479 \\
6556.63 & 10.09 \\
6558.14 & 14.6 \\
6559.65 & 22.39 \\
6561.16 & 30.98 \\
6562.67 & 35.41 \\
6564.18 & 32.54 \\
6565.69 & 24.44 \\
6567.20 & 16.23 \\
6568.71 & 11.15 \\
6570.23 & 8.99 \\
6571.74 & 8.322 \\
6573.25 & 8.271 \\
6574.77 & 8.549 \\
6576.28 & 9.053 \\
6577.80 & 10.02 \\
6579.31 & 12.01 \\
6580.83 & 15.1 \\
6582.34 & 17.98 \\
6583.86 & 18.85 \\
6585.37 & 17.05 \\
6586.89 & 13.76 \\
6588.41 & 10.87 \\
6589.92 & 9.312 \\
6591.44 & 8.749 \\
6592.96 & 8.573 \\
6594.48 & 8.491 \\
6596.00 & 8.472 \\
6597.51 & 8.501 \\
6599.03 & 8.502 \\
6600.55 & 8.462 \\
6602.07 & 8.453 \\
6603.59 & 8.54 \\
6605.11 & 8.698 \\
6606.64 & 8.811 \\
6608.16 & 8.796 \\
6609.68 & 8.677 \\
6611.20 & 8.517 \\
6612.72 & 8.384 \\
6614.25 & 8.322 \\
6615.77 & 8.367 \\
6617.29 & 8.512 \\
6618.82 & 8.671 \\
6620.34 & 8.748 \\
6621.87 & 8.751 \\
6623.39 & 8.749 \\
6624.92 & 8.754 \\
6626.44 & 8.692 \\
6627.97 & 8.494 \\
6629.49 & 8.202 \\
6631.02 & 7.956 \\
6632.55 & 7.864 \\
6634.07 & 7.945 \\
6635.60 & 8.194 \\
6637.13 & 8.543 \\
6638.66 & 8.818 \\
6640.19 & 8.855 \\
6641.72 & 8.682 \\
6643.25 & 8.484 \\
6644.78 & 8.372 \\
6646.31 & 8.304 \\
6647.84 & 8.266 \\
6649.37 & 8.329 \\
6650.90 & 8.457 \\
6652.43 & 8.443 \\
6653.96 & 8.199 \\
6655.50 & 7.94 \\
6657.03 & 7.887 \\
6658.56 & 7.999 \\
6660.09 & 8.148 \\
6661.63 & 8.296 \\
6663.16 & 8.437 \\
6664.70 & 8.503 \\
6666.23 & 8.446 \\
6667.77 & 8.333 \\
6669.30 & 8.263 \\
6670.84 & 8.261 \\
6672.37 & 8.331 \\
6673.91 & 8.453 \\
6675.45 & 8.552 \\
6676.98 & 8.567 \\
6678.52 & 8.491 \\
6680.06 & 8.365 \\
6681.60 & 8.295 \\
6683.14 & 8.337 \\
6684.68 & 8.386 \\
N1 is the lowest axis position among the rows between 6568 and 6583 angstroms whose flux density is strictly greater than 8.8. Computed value 6568.71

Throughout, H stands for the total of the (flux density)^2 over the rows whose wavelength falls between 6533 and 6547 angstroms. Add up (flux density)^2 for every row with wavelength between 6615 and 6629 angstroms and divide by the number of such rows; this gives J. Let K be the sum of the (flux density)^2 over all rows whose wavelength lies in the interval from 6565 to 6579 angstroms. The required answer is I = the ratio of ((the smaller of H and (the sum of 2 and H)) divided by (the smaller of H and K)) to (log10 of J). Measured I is 0.5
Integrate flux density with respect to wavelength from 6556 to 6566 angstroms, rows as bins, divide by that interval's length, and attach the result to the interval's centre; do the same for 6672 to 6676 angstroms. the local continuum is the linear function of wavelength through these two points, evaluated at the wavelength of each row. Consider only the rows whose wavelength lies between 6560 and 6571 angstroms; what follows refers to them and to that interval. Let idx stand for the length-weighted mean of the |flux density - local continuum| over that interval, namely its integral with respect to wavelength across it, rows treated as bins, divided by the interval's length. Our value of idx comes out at 8.4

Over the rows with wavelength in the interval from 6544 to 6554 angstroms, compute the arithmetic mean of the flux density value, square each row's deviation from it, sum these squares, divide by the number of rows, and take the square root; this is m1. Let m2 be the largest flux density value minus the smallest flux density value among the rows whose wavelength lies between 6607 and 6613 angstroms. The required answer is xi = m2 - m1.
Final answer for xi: -0.6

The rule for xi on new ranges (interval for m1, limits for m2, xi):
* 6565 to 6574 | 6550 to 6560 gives 8.1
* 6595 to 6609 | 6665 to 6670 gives 0.0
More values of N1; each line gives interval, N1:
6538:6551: 6543.05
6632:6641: 6638.66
